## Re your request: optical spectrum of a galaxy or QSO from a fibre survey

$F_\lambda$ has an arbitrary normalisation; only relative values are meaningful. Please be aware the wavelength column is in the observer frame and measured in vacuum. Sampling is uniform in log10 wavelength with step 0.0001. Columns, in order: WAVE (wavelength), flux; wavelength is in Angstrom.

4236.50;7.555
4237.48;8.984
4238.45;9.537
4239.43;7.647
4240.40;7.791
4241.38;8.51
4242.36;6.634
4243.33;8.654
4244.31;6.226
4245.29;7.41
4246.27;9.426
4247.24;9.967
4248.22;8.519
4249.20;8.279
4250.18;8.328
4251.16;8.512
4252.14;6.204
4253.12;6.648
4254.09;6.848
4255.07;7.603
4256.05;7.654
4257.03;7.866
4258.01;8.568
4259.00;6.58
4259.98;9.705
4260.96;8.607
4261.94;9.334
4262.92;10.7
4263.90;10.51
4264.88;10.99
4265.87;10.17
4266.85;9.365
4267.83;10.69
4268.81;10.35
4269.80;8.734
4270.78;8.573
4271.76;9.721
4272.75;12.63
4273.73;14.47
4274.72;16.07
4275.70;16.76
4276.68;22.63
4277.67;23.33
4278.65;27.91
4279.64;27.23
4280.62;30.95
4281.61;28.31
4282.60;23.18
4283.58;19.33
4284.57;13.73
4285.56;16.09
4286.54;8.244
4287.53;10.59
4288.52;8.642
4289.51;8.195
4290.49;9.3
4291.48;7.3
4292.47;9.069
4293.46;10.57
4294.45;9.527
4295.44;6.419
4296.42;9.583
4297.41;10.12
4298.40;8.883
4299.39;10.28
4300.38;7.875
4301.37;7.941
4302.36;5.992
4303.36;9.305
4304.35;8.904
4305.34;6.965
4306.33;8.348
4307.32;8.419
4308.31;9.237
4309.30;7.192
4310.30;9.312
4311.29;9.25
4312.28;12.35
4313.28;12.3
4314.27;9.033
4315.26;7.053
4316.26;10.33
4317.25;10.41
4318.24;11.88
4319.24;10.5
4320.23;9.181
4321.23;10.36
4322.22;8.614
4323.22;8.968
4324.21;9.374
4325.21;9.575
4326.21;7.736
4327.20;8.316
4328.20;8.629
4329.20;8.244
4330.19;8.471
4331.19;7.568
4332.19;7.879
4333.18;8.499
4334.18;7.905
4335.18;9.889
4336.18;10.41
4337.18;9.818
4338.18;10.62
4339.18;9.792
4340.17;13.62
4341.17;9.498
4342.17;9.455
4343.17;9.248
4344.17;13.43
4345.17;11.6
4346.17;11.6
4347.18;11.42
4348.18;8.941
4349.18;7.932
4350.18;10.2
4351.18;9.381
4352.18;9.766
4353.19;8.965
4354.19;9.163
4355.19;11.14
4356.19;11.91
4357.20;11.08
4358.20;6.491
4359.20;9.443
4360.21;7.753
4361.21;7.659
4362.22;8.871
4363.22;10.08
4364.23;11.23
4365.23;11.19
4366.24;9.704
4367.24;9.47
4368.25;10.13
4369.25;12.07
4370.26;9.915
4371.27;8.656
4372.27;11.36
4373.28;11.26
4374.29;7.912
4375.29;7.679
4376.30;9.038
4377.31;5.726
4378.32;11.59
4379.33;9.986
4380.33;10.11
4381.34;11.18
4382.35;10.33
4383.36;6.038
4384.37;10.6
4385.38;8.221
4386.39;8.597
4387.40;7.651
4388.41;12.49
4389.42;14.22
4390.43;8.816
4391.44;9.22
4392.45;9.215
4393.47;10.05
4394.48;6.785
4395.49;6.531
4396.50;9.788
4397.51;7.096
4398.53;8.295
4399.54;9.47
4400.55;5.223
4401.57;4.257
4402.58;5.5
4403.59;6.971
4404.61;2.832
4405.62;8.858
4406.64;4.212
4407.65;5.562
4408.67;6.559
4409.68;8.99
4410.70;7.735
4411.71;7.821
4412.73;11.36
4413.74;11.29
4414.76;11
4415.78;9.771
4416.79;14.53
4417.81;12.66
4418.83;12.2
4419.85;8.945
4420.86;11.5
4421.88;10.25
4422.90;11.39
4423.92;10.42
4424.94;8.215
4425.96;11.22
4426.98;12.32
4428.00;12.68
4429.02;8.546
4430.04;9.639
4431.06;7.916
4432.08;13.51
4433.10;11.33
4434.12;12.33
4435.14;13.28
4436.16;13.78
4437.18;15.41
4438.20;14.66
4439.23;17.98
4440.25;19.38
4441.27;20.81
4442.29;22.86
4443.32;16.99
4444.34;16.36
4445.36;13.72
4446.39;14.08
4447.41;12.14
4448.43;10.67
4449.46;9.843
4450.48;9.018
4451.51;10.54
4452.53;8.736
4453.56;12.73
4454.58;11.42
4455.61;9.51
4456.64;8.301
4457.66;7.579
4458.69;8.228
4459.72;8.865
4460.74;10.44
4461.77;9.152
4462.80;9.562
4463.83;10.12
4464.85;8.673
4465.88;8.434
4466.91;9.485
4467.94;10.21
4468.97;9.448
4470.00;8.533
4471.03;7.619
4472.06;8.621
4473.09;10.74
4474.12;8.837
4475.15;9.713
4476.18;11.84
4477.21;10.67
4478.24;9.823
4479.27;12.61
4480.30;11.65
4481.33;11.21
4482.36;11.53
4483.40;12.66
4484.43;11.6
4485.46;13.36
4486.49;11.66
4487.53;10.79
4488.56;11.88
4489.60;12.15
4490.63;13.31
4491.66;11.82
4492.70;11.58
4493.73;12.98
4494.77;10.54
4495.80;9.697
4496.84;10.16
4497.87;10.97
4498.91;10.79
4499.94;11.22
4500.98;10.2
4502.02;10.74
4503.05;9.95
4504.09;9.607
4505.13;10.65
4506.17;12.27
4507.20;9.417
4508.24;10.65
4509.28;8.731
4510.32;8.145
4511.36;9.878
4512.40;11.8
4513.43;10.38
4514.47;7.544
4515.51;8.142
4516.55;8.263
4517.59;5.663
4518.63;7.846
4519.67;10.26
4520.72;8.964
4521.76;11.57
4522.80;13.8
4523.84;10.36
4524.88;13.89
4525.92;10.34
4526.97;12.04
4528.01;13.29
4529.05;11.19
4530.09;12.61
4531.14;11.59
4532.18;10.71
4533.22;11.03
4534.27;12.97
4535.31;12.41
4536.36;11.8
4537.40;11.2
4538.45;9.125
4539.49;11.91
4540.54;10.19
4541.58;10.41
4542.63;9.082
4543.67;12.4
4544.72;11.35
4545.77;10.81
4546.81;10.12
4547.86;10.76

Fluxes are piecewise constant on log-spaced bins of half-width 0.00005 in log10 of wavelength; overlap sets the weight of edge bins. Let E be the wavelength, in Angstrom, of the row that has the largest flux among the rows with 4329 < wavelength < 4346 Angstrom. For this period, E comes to 4340.17 Angstrom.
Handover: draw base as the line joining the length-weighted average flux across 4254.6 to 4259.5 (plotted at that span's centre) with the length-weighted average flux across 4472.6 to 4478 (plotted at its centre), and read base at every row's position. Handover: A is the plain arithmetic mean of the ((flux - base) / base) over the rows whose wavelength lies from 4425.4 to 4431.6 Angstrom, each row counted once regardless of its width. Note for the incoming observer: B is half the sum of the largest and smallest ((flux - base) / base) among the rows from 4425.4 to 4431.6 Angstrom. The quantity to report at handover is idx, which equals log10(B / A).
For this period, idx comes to -0.08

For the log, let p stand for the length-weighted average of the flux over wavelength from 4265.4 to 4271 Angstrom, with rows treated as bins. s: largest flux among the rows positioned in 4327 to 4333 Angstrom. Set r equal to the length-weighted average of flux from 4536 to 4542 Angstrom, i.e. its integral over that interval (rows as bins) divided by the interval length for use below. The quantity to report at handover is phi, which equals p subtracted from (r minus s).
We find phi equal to -7.6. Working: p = 9.7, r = 10.8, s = 8.629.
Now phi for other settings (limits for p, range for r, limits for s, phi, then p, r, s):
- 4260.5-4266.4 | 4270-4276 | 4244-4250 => -7.3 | 10.1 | 12.7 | 9.967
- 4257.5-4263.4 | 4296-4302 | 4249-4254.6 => -8.4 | 8.9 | 9.0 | 8.512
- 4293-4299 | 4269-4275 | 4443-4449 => -14.7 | 9.2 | 11.5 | 16.99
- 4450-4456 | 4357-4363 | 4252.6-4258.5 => -10.4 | 10.3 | 8.5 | 8.568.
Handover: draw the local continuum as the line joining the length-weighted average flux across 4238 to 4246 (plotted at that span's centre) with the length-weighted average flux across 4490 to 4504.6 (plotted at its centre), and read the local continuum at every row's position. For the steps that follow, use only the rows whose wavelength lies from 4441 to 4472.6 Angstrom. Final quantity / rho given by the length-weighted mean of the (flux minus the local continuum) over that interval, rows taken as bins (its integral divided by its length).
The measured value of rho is 0.5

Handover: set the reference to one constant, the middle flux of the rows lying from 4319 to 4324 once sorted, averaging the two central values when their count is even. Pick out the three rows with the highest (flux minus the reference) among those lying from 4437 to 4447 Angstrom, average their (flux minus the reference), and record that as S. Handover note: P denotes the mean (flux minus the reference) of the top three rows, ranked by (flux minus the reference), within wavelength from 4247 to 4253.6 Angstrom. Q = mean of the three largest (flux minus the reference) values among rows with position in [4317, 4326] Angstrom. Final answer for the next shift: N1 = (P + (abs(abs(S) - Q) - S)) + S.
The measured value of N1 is 10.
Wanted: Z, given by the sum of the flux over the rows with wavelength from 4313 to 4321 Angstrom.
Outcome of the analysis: 80.7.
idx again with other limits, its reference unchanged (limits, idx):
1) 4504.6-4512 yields -0.17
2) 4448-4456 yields 0.41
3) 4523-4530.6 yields 0.07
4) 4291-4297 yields -0.22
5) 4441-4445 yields 0.02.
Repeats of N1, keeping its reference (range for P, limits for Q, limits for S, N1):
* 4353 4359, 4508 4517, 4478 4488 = 4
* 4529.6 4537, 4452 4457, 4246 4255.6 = 5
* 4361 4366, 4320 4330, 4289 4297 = 2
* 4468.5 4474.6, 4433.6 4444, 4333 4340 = 11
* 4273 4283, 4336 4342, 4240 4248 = 22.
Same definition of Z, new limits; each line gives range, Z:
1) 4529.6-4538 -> 94.3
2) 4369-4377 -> 77.9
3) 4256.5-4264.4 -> 71.9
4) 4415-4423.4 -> 91.2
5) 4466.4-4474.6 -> 73.5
